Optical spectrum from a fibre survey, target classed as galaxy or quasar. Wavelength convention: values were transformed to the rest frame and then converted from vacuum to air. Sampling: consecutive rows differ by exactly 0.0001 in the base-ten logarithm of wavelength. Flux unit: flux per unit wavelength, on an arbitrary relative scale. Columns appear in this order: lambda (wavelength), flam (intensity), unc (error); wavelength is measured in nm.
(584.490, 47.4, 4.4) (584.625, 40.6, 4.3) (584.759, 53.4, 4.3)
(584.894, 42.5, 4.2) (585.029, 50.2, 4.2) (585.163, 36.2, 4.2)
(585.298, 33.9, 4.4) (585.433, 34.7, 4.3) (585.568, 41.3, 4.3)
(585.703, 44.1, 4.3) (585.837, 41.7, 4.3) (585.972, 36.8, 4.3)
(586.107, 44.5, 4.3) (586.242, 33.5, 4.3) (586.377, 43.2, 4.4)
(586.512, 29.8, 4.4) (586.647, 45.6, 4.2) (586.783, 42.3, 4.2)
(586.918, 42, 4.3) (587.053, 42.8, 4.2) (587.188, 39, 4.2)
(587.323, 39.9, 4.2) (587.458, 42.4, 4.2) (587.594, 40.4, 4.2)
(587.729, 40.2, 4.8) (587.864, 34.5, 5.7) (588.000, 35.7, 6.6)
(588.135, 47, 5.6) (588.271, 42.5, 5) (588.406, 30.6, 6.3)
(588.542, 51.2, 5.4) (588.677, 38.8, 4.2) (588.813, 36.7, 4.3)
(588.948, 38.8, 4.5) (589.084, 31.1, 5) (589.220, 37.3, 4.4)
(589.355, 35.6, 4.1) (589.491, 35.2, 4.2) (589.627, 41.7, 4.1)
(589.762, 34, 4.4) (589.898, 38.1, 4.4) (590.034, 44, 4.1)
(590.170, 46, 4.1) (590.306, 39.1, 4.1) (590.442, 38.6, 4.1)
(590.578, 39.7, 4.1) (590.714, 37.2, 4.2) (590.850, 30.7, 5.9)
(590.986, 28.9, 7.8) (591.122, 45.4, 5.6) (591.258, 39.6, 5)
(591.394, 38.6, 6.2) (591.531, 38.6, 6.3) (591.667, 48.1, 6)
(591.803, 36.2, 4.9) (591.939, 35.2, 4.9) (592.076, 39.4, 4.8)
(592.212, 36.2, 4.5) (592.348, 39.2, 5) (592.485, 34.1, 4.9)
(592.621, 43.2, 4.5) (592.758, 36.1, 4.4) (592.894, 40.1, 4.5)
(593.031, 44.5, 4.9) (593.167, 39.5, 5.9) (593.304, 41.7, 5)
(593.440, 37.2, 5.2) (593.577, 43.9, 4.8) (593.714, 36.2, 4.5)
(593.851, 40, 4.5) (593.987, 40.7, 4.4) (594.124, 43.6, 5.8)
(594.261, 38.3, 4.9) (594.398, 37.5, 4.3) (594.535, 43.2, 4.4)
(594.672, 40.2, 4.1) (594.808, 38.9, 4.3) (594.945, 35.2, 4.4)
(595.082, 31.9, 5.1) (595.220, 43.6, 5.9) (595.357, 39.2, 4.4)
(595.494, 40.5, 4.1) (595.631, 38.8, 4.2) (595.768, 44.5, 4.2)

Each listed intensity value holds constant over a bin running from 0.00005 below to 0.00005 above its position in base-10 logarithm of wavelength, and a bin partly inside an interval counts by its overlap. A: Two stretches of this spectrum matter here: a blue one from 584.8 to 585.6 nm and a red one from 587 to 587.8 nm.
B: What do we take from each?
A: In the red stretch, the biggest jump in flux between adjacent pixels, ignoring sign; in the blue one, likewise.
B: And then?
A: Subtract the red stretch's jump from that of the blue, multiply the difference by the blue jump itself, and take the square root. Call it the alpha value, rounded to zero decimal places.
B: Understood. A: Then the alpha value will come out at 12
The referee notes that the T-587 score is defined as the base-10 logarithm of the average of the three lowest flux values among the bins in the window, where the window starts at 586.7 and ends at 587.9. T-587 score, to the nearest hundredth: 1.58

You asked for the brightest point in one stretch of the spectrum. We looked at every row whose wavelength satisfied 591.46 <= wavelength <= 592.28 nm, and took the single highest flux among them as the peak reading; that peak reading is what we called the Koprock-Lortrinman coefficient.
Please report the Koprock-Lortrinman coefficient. 48.1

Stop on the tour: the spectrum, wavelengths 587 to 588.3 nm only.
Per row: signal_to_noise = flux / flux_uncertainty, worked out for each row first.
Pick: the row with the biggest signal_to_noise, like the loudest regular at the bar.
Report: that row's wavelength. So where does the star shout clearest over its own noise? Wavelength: 587.053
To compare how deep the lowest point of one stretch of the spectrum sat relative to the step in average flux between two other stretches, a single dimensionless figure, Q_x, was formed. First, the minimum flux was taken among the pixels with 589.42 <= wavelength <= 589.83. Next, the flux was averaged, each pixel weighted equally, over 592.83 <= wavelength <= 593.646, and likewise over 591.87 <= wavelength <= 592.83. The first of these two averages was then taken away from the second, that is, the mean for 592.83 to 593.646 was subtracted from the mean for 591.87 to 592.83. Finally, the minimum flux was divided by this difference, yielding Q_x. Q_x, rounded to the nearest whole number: -10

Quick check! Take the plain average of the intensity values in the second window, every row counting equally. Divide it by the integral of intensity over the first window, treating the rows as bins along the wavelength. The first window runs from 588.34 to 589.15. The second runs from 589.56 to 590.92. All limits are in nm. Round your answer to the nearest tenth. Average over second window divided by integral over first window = 1.3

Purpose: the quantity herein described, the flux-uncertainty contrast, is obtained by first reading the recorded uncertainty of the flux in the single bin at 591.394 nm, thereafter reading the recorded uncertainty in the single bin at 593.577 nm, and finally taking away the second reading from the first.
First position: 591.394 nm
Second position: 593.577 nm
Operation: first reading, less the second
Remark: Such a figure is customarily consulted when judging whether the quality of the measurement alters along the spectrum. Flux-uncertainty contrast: 1.4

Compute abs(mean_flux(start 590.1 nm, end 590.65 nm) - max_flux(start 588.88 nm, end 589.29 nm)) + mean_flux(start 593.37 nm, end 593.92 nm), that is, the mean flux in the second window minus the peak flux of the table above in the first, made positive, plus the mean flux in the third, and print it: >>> 41.4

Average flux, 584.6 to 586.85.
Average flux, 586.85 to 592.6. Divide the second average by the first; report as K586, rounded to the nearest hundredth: 0.95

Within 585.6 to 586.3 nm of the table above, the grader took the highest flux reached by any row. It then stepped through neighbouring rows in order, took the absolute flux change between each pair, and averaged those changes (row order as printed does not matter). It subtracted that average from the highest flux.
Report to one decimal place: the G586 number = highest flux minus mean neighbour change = 38.0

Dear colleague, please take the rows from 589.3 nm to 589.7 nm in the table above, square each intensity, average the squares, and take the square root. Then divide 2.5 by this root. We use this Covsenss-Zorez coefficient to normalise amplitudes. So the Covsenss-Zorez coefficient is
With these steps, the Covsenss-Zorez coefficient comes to 0.0665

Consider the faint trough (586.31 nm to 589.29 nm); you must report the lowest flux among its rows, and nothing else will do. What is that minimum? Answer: 29.8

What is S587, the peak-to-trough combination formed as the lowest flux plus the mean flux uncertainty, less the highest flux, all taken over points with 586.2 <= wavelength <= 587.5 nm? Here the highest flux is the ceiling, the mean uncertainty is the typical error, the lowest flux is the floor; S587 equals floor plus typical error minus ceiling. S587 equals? -12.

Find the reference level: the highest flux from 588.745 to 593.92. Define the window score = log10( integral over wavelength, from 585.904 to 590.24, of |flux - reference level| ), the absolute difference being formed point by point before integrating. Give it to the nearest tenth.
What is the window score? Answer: 1.6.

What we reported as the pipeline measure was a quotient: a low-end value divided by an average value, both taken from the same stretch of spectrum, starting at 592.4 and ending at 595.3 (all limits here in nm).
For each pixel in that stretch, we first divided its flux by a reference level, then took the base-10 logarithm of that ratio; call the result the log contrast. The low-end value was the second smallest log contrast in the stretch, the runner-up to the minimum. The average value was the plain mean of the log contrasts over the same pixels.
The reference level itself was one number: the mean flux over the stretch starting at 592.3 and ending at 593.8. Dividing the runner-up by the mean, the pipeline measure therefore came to 23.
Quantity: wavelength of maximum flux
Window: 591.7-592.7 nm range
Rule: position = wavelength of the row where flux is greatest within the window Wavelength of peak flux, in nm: 592.621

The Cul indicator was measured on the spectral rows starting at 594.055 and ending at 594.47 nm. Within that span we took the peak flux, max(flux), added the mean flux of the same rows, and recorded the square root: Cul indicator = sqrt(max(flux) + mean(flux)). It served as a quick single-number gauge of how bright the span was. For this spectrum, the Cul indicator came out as 9.13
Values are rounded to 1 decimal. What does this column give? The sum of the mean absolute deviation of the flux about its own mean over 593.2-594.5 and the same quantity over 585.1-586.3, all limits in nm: 6.2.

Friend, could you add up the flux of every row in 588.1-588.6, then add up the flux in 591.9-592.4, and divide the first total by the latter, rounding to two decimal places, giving 1.14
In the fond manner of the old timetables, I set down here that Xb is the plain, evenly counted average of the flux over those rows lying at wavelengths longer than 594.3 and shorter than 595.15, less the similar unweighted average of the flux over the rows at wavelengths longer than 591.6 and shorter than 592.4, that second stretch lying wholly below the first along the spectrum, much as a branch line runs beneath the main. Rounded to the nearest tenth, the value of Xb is -1.2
